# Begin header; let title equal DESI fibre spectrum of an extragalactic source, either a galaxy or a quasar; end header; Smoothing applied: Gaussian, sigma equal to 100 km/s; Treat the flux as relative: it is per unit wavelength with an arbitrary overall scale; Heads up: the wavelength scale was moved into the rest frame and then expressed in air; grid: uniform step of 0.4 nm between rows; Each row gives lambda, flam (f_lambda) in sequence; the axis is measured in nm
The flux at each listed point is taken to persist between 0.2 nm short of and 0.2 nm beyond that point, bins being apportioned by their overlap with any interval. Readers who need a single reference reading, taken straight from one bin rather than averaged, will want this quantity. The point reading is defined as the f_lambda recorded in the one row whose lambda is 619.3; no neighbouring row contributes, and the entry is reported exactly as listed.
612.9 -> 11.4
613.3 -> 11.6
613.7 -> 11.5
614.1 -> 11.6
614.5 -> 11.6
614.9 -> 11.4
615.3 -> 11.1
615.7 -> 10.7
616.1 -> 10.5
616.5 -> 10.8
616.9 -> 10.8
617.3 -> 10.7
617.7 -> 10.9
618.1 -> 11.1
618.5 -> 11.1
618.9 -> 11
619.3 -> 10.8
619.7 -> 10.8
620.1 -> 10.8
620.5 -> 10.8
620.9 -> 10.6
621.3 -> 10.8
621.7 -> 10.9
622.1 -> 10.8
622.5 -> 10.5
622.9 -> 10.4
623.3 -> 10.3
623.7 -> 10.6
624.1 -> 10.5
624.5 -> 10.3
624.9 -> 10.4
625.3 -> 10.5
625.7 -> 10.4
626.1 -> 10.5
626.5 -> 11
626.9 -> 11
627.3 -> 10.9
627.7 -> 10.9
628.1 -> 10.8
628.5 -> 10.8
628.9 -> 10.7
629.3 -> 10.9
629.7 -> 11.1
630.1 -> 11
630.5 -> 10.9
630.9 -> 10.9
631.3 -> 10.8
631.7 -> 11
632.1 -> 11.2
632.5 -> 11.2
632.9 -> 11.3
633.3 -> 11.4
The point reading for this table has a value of 10.8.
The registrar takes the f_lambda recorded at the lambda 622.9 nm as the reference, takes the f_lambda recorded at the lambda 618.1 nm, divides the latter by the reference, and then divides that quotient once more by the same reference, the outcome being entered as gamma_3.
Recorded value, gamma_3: 0.1026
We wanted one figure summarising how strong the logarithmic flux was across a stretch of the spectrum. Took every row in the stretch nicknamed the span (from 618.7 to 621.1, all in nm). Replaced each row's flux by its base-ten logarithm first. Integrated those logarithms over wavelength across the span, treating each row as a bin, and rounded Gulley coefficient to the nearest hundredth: 2.48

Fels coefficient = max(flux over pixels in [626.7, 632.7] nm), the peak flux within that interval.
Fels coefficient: 11.2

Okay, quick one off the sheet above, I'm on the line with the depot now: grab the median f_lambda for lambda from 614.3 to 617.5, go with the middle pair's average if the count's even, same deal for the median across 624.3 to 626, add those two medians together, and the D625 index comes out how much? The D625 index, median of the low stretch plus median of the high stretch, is 21.20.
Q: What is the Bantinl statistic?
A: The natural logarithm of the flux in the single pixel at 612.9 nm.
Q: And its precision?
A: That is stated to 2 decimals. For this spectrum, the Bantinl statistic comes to 2.43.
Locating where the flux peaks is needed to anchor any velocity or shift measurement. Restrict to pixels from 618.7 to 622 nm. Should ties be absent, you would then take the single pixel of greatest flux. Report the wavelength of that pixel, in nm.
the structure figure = 618.9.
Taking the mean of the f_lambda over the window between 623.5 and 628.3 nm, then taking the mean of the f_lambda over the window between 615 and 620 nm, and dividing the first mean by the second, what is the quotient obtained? 0.98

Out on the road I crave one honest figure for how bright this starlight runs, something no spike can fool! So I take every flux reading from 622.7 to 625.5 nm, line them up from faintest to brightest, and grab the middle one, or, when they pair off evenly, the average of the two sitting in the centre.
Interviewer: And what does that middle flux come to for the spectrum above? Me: 10.4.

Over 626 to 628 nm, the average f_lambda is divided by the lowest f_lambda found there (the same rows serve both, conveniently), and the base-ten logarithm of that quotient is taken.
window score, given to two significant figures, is 0.015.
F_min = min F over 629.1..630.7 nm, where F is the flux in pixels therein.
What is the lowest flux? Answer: 10.9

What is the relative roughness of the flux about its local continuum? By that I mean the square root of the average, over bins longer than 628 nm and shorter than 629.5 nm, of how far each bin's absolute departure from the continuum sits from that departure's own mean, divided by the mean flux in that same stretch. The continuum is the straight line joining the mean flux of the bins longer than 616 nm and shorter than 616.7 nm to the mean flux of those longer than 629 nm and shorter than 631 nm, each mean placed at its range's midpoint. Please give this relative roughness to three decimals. 0.021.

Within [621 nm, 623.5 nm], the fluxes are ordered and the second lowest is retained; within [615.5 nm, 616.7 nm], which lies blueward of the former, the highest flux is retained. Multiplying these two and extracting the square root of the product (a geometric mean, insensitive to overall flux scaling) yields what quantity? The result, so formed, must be 10.60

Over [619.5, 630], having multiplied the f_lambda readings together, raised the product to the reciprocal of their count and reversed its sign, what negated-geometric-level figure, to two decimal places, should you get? -10.69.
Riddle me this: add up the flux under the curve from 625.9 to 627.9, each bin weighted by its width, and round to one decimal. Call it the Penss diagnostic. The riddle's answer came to 21.7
